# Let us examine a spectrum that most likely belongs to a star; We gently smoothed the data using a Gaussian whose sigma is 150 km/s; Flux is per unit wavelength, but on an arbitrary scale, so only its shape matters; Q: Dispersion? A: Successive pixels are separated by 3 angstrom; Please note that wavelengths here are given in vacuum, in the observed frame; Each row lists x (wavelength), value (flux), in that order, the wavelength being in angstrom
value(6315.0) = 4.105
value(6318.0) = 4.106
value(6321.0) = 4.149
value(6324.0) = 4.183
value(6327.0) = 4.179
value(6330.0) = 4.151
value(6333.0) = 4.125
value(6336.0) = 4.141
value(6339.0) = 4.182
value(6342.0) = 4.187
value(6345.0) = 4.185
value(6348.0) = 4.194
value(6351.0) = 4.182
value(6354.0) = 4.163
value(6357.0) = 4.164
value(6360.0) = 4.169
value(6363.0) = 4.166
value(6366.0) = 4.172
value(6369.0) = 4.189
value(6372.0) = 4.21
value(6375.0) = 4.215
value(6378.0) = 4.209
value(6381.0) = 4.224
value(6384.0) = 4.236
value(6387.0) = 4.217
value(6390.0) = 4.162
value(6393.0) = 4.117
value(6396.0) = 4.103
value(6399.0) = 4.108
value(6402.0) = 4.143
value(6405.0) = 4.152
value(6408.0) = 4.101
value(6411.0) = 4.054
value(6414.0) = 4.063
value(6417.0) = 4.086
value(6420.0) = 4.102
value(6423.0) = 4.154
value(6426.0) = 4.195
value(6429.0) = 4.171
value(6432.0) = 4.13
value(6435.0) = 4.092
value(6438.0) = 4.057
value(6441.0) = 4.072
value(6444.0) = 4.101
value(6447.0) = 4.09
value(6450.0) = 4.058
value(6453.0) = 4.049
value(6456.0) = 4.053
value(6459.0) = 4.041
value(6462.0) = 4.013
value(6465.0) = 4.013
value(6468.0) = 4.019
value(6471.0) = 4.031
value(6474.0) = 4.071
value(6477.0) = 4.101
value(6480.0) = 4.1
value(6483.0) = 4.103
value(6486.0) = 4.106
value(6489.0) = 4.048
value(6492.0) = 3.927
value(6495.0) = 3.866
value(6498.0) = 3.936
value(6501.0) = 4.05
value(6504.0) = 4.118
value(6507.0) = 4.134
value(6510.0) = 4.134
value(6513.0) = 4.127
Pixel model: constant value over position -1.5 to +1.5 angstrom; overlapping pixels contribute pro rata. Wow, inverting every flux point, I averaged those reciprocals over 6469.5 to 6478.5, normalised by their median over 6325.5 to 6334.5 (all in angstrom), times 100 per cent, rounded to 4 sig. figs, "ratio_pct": 102.1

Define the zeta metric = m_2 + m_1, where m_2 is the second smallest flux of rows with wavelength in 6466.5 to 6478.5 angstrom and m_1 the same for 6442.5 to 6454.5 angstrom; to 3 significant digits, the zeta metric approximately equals 8.09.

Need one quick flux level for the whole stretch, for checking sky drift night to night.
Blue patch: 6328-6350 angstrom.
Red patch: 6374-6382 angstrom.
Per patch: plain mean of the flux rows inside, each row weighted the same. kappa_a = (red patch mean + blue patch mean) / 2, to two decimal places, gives 4.19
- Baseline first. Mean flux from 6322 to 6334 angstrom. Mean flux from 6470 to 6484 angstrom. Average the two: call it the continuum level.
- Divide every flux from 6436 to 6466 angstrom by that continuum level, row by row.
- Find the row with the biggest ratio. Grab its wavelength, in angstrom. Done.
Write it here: 6444.0 angstrom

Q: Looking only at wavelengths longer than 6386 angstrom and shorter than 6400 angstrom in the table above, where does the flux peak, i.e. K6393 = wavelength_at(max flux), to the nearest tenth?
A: 6387.0 angstrom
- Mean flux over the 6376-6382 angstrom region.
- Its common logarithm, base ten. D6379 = 0.625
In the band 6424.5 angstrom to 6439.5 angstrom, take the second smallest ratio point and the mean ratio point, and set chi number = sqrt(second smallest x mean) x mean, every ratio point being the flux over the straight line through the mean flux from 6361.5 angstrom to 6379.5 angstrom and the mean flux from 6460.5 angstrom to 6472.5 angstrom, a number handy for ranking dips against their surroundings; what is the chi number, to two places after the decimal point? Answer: 1.02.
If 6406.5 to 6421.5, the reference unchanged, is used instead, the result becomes 0.98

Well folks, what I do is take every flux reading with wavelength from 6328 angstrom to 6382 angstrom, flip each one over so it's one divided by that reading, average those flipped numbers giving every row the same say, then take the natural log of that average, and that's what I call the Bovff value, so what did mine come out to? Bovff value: -1.43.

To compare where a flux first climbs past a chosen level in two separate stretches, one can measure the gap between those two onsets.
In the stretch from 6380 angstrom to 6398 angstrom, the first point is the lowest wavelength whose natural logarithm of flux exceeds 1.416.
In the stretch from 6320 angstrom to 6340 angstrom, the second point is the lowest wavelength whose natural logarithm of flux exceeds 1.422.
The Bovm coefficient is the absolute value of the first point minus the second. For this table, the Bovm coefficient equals 60 angstrom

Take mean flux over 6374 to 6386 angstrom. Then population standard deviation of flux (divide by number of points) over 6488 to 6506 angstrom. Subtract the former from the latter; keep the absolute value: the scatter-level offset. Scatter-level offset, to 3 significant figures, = 4.13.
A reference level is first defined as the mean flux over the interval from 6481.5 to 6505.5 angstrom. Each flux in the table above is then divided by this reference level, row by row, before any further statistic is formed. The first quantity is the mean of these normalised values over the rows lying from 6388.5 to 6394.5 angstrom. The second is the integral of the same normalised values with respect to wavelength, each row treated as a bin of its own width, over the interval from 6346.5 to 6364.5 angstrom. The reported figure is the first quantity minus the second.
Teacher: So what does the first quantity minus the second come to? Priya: -18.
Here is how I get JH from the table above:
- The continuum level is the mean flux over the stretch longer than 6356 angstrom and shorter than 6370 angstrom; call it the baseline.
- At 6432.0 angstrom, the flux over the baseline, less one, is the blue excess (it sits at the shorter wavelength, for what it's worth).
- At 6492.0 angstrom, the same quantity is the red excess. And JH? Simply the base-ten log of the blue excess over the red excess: -0.8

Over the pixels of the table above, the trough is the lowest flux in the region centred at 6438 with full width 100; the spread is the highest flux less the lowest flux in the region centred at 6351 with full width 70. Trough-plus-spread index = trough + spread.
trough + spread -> 4.14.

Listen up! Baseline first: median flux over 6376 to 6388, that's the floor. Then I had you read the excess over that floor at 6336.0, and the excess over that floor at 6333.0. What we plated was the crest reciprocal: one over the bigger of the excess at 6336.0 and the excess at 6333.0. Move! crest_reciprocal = -13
